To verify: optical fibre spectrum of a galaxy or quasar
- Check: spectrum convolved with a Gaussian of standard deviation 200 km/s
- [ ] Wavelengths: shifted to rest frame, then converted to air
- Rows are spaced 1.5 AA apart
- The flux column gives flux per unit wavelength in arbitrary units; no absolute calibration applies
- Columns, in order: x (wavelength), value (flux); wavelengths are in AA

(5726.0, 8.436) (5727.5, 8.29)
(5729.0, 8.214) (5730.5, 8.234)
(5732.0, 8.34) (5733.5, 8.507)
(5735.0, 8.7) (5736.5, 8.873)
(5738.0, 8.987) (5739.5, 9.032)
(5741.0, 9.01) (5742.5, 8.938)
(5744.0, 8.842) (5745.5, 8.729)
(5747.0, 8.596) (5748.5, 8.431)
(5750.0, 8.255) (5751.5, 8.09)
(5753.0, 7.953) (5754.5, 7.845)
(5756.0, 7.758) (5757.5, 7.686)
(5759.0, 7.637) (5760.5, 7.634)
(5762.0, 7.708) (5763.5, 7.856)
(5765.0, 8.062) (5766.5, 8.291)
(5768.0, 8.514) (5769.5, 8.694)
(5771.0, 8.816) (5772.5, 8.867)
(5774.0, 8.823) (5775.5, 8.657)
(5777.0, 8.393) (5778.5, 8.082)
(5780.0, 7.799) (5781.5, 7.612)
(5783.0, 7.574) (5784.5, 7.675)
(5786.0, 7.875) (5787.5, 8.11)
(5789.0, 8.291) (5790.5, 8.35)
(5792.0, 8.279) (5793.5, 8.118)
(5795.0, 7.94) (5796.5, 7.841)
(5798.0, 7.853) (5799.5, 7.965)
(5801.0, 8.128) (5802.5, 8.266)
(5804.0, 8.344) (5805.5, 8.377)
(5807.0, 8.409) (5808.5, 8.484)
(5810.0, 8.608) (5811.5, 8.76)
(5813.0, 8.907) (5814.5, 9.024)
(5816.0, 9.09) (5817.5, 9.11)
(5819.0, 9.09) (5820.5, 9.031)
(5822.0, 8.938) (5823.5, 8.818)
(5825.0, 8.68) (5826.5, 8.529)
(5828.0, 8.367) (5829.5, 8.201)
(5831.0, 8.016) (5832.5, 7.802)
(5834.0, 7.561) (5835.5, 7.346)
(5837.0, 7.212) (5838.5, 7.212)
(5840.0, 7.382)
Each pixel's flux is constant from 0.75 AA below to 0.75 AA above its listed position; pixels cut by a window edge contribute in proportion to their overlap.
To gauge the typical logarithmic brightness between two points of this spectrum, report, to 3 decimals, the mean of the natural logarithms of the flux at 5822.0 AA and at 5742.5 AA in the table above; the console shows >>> 2.190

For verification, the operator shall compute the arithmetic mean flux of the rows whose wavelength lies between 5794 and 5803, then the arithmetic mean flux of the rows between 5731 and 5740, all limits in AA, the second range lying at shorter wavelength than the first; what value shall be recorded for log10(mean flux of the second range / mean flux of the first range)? 0.038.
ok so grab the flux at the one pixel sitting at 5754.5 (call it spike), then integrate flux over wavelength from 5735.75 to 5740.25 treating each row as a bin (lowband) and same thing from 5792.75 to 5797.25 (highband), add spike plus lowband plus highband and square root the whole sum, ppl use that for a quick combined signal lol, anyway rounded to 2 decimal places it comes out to 9.17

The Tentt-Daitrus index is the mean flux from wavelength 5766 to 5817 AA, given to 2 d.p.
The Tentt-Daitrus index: 8.32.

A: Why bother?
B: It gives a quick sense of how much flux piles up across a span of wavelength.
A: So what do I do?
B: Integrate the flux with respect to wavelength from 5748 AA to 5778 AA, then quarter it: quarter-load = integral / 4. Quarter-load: 61.5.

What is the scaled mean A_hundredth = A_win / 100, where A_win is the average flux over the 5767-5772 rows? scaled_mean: 0.087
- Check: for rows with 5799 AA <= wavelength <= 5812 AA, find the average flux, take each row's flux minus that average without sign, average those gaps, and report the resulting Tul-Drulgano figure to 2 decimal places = 0.17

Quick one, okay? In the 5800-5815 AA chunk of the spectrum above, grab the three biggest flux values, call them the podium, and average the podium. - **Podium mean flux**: 8.90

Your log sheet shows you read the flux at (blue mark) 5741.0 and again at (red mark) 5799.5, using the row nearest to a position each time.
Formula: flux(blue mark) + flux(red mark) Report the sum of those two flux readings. 17.0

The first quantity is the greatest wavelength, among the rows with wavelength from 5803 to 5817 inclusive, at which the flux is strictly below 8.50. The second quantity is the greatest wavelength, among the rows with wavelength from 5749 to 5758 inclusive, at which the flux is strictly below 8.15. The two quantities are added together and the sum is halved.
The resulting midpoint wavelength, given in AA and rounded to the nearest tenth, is 5783.0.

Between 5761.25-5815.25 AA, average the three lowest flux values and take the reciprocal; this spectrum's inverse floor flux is 0.1312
